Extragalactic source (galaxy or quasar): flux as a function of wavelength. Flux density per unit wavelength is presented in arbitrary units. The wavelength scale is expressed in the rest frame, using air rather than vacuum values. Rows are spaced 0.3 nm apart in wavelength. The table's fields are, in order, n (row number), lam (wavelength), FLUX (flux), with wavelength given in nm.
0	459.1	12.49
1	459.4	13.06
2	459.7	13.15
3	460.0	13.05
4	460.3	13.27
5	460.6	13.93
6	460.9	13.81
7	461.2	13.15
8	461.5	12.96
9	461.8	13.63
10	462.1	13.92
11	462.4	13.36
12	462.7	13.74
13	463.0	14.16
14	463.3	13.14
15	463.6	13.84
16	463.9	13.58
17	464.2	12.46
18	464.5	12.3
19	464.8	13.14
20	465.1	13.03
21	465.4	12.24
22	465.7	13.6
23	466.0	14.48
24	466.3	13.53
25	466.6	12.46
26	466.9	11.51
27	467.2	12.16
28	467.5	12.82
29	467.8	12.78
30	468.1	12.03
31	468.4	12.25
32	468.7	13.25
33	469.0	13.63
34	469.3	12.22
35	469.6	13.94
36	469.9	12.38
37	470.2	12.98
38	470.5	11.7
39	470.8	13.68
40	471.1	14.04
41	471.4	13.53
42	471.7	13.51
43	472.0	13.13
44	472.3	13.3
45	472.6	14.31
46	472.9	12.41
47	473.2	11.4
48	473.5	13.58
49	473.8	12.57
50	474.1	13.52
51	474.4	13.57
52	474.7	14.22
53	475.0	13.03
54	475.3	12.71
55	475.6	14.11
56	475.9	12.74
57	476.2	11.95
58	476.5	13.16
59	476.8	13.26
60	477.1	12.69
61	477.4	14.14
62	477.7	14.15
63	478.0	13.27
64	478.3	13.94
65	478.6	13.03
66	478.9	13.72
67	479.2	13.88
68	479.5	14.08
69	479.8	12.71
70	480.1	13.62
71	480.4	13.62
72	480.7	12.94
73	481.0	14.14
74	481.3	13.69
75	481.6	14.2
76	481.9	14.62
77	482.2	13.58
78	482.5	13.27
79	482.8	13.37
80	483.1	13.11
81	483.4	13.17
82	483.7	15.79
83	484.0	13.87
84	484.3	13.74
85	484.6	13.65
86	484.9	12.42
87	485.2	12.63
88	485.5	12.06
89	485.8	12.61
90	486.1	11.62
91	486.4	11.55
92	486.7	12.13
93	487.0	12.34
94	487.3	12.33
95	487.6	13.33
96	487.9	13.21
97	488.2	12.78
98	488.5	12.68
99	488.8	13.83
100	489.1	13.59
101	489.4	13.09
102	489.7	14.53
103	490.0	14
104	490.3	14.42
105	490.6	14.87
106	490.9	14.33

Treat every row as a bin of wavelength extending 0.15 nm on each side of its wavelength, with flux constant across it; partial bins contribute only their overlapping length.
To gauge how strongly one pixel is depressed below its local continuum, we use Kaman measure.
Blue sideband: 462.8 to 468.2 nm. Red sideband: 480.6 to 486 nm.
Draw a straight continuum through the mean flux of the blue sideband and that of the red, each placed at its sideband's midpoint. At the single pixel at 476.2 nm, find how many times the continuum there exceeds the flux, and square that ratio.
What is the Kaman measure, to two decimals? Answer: 1.23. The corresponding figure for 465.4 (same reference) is 1.12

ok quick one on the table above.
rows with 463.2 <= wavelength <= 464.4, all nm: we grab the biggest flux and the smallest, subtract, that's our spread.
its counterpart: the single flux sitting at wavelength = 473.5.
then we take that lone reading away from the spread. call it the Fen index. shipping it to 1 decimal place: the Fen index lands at -12.2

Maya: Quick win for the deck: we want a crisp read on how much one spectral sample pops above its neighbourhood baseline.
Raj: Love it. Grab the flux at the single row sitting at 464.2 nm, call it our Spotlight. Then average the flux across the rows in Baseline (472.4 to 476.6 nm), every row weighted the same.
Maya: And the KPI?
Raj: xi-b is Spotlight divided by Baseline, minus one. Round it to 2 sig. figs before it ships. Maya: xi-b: -0.048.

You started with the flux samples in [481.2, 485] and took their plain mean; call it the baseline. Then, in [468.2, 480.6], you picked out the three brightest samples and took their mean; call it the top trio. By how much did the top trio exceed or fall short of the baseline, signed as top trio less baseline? 0.5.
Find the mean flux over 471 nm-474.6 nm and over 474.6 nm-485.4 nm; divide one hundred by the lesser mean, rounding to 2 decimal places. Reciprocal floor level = 7.55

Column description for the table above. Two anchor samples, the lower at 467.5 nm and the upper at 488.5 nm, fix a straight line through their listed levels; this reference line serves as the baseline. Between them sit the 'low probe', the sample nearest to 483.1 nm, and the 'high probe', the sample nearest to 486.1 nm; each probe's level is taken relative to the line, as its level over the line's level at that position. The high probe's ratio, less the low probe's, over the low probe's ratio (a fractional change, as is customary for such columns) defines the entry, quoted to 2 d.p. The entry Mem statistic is -0.11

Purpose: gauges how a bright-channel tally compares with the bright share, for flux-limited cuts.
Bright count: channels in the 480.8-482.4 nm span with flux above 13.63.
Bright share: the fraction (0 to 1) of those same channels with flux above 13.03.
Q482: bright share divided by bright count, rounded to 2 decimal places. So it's 0.25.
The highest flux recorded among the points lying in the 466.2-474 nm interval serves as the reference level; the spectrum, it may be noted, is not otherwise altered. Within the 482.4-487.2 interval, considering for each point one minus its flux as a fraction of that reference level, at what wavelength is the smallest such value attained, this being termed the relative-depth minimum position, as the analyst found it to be 483.7 nm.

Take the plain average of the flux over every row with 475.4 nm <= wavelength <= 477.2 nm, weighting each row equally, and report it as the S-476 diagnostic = 13.0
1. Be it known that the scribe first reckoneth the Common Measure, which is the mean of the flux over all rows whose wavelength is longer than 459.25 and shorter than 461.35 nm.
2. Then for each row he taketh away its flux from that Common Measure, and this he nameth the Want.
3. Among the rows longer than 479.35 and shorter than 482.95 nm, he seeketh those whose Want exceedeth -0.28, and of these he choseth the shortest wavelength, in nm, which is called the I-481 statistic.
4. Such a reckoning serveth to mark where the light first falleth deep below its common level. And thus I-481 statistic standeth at 479.8 nm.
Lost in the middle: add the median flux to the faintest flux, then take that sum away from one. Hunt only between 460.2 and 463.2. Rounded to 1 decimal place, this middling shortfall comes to -25.6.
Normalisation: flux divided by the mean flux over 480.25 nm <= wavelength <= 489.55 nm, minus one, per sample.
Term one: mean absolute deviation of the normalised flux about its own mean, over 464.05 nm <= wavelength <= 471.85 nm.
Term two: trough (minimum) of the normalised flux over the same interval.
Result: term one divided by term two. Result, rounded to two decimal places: -0.39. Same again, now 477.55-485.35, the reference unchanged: -0.63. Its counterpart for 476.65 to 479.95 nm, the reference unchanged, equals -0.98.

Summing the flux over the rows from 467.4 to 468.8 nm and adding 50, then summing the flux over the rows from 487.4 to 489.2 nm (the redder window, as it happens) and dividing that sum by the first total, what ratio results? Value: 0.7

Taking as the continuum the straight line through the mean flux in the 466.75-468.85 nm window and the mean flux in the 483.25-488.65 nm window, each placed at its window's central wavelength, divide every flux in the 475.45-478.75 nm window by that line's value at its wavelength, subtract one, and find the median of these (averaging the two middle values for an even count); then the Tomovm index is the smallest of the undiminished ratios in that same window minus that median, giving 0.90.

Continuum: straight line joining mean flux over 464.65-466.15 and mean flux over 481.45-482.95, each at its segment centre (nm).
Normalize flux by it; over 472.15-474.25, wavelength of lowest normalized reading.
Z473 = 473.2 nm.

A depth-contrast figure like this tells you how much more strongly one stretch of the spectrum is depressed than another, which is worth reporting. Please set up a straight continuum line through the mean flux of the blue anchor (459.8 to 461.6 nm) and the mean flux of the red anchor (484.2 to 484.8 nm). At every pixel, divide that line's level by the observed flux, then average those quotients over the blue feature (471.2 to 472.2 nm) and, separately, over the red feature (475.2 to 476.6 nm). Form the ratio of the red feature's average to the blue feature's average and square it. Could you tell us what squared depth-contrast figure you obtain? 1.09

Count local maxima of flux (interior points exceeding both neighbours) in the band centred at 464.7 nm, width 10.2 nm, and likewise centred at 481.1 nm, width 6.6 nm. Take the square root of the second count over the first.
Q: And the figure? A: 0.87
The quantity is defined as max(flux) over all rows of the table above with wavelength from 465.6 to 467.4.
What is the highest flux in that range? 14.48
